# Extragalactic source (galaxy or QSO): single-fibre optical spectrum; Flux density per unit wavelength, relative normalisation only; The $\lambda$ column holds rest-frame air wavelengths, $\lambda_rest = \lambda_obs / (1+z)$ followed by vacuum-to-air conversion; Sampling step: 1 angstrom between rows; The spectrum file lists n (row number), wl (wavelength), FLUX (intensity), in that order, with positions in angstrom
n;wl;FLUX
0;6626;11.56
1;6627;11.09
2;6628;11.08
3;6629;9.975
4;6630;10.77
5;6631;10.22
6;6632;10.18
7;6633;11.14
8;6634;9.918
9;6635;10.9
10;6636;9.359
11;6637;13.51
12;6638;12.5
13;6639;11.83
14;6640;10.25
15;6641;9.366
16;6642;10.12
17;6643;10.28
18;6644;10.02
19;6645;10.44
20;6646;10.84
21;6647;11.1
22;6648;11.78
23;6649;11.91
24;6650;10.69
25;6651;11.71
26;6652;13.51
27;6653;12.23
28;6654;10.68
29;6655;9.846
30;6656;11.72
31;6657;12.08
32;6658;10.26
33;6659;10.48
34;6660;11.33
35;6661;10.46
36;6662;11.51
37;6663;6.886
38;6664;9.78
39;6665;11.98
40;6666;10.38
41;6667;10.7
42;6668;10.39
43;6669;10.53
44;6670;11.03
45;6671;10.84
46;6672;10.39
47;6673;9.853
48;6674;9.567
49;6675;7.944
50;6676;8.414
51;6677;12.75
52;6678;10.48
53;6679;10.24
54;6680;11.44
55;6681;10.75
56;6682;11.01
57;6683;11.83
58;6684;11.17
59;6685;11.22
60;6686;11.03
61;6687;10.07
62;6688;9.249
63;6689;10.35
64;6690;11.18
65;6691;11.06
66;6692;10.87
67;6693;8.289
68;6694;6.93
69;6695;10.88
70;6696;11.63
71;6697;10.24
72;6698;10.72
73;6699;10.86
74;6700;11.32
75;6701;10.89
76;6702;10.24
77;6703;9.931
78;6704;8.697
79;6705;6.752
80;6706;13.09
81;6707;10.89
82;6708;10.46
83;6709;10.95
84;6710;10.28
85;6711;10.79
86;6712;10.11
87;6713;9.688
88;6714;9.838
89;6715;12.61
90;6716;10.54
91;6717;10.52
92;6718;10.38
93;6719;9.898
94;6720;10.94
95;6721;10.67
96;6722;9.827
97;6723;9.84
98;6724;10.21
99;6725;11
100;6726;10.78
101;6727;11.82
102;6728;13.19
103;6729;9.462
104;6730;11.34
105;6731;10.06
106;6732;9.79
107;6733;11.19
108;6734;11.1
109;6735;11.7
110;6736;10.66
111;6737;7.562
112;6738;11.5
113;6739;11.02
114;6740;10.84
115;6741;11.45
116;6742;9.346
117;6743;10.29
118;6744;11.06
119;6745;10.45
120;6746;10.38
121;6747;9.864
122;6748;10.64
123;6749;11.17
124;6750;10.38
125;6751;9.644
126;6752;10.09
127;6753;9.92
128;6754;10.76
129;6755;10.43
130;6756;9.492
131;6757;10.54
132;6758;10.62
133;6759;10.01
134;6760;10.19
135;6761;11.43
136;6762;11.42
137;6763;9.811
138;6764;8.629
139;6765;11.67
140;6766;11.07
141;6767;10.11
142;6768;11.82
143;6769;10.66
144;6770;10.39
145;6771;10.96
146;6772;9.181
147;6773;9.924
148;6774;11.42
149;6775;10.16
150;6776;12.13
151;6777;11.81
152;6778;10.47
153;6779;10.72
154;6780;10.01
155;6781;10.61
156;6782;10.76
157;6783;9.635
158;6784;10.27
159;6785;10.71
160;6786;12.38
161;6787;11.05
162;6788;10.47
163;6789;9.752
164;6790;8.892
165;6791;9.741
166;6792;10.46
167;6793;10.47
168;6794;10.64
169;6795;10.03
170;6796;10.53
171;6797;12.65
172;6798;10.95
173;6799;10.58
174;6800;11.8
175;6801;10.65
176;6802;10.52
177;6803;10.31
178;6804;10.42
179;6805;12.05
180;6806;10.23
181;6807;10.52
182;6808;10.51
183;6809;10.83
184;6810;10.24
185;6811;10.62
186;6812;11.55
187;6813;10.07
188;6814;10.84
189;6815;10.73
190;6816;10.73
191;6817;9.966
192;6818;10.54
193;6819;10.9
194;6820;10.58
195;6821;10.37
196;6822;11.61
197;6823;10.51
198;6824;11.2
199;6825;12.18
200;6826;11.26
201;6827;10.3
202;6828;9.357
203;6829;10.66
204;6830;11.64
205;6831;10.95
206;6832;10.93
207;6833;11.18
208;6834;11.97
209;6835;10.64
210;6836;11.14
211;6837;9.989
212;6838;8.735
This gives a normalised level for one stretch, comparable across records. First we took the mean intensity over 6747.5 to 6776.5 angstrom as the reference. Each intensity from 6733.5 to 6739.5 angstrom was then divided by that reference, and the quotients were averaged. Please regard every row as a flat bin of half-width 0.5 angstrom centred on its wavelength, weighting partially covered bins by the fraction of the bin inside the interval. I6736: 1.01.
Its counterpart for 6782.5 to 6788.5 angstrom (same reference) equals 1.02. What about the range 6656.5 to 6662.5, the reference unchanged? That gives 1.05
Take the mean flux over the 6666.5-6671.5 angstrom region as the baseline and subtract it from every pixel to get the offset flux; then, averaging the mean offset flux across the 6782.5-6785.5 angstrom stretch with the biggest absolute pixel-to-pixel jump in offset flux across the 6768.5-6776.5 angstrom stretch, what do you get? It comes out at 0.74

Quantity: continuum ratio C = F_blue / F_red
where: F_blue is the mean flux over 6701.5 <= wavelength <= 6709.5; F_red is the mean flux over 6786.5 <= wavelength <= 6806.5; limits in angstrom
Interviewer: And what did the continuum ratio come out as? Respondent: 0.95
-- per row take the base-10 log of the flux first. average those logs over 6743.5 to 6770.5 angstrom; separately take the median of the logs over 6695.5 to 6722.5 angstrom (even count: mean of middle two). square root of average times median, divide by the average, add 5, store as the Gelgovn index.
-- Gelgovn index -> 6.00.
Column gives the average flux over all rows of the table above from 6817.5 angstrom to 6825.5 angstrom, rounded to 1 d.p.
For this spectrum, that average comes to 11.0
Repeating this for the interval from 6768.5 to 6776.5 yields 10.6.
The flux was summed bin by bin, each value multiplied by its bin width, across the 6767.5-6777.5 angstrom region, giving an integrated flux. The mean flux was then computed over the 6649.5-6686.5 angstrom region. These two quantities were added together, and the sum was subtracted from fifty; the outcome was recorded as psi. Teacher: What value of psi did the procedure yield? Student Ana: -69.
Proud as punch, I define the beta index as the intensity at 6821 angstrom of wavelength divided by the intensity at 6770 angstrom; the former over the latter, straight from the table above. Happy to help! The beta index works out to 1.00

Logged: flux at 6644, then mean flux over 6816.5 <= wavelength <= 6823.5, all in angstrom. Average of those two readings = 10.3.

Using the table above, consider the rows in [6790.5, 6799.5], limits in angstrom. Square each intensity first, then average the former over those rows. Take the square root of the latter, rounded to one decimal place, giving 10.7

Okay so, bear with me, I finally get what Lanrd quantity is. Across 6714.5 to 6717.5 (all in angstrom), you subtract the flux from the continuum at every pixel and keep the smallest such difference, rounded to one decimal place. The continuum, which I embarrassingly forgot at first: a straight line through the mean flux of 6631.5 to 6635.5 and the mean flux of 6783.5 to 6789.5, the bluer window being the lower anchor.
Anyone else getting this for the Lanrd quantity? -1.9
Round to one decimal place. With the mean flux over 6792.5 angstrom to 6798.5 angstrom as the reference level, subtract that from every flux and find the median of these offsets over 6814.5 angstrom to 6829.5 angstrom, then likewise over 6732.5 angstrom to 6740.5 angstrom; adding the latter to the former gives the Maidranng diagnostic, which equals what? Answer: 0.0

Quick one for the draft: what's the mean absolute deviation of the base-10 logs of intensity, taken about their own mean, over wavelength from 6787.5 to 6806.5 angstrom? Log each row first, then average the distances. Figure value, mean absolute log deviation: 0.022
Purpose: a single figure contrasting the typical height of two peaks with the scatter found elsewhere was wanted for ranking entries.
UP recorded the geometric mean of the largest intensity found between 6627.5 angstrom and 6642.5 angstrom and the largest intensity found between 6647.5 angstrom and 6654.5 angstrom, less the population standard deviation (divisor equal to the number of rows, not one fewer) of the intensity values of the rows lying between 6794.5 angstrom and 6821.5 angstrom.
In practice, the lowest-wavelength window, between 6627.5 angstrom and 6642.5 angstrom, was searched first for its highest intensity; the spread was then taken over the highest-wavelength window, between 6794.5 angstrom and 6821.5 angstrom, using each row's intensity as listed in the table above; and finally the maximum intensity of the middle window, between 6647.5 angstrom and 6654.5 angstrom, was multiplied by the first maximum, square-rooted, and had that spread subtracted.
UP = 12.9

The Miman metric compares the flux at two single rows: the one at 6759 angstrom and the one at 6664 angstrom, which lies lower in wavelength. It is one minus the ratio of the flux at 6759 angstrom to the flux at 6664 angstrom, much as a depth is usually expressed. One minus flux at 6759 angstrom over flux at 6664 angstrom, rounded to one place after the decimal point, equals 0.0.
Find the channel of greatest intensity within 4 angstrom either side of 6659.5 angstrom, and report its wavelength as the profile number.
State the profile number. 6657 angstrom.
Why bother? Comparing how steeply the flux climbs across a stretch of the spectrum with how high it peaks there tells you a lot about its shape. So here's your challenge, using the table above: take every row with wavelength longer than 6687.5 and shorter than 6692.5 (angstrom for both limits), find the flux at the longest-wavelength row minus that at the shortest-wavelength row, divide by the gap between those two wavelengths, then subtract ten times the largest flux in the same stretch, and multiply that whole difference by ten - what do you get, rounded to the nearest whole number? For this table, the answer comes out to -1114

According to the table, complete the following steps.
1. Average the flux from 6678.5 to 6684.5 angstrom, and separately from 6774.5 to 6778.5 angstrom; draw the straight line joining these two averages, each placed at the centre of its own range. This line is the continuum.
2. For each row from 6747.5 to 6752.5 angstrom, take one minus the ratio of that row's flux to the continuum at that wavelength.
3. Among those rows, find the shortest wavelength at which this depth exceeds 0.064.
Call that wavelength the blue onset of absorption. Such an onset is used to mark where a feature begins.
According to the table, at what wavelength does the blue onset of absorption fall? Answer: 6750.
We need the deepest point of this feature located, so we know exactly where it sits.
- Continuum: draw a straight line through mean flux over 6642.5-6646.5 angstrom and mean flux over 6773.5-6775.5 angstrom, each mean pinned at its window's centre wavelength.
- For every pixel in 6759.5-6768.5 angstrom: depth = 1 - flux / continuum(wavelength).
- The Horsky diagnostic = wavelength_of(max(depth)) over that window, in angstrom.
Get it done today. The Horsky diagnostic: 6764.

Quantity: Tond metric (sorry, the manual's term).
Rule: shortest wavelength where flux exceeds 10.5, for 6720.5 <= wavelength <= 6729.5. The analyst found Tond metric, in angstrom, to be 6721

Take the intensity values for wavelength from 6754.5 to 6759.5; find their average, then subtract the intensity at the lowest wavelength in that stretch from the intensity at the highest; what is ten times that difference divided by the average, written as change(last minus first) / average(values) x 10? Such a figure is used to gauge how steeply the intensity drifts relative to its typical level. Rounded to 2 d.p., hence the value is -0.41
